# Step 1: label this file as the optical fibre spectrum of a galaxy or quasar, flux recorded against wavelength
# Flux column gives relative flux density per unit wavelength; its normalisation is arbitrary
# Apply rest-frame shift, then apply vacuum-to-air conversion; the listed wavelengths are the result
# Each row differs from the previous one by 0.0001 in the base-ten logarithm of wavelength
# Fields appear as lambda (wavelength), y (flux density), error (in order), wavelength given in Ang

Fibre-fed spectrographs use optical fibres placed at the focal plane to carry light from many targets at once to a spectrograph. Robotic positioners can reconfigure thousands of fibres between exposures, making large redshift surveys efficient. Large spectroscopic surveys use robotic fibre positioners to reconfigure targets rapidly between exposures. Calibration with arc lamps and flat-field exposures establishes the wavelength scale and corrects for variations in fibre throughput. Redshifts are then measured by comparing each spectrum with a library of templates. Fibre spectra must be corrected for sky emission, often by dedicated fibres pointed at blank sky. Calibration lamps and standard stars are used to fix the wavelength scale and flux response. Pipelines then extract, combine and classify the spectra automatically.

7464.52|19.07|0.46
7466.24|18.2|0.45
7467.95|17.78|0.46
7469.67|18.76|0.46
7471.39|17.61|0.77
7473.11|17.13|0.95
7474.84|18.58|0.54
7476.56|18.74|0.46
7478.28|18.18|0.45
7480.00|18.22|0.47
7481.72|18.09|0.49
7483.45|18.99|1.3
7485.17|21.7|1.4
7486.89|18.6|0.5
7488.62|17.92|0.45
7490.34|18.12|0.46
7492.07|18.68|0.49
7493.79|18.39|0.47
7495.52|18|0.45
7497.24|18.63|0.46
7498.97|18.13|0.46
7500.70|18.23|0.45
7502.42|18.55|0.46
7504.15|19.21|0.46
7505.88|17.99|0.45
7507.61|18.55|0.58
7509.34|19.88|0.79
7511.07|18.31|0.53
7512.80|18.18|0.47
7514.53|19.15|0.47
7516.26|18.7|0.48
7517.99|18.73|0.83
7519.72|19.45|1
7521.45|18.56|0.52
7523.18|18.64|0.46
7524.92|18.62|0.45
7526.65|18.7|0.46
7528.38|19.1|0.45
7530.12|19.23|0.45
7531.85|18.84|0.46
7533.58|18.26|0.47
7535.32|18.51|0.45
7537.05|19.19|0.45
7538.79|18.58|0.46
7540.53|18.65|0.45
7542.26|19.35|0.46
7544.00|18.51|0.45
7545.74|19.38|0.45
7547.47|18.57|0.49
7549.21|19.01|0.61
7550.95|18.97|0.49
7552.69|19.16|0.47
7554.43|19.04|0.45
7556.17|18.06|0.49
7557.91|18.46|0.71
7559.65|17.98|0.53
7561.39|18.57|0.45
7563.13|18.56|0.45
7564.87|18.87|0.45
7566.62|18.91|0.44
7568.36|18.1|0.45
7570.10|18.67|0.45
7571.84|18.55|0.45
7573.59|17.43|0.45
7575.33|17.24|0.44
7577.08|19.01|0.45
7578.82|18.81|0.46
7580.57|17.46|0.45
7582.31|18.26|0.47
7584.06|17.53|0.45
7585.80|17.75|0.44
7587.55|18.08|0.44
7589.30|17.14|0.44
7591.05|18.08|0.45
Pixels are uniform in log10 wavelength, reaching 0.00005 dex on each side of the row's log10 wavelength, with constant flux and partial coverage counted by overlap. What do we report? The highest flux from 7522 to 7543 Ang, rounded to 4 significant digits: 19.35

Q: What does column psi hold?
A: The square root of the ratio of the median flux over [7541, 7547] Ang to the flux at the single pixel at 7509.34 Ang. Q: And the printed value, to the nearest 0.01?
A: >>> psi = 0.99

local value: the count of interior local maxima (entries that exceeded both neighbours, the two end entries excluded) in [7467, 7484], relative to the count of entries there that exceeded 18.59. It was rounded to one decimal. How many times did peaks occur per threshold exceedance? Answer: 1.0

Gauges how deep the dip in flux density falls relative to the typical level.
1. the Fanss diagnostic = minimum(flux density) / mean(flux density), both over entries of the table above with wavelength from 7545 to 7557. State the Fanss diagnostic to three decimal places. 0.956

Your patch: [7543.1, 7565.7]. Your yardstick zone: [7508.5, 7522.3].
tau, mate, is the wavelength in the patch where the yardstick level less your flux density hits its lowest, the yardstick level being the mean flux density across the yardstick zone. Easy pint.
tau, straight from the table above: 7545.74 Ang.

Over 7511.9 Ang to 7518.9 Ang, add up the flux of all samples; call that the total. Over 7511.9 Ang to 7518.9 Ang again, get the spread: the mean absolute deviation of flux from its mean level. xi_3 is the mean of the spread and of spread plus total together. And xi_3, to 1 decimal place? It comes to 37.6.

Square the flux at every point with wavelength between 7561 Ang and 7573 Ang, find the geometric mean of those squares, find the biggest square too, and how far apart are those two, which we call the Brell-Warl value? 12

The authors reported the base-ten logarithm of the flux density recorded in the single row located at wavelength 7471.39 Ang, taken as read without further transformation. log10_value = 1.25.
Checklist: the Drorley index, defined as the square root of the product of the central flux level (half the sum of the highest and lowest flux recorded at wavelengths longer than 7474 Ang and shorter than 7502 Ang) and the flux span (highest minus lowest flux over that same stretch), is 8.7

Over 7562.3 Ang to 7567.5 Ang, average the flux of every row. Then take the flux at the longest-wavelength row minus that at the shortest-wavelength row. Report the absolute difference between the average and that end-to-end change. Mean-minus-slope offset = 18.4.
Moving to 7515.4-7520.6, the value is 18.2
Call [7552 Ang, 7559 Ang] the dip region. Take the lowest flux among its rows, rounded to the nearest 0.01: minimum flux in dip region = 18.06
